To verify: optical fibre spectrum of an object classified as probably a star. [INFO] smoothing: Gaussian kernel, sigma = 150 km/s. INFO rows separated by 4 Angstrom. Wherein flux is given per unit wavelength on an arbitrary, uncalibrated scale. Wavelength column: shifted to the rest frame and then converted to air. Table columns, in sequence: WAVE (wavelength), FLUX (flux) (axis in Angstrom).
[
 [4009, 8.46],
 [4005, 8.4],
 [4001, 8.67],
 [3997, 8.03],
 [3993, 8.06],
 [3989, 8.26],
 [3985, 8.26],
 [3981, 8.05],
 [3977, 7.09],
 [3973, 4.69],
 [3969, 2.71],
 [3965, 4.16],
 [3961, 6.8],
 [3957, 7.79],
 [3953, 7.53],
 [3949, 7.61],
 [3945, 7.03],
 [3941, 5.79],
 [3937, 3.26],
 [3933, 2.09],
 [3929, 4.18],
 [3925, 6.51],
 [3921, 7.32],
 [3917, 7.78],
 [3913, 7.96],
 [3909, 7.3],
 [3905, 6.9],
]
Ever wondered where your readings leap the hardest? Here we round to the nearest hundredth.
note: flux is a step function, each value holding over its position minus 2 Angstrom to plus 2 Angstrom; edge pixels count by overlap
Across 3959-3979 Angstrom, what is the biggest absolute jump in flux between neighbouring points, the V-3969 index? 2.64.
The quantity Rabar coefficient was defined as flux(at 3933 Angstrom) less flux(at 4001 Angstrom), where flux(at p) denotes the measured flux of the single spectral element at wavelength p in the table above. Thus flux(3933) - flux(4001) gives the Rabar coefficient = -7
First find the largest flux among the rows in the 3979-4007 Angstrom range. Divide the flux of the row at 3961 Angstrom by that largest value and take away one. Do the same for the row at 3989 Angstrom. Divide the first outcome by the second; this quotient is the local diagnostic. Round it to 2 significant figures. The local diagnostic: 4.6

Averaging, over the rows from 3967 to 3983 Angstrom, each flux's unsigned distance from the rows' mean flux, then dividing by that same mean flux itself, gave 0.34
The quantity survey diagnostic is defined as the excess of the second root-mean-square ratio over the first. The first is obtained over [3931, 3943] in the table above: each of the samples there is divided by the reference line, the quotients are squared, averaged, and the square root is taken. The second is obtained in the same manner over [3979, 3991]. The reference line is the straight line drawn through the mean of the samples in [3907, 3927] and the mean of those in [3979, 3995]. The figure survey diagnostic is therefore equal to 0.48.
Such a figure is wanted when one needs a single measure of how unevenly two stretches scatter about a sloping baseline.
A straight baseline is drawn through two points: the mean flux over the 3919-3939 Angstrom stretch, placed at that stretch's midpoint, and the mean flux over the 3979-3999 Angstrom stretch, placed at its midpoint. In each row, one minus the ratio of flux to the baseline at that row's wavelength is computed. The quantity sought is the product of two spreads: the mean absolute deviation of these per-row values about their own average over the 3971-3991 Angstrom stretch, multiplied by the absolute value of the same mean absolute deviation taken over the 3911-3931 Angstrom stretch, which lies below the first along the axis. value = 0.0426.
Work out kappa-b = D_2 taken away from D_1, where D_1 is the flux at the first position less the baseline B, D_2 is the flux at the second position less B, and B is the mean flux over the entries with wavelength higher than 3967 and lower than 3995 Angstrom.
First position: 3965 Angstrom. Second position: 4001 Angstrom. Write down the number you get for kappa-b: -5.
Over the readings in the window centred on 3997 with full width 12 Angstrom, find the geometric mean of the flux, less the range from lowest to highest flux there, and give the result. 7.6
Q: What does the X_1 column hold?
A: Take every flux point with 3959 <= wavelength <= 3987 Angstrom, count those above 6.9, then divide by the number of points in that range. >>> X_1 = 0.4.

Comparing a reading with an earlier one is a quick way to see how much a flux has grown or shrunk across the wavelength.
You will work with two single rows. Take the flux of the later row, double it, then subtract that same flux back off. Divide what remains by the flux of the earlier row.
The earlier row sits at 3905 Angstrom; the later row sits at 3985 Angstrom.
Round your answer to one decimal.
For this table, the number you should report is 1.2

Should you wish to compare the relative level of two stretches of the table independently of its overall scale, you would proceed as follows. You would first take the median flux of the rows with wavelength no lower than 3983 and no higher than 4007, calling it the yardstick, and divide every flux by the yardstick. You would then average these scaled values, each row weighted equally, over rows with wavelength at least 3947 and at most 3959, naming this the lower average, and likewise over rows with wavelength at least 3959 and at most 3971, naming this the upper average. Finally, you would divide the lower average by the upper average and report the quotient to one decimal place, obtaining 1.7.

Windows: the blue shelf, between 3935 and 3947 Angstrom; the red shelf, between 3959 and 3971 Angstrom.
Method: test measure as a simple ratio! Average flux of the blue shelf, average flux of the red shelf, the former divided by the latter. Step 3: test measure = 1.2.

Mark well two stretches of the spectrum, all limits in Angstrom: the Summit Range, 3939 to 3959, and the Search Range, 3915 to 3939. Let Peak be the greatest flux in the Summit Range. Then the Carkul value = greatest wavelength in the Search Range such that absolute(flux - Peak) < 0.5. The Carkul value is 3921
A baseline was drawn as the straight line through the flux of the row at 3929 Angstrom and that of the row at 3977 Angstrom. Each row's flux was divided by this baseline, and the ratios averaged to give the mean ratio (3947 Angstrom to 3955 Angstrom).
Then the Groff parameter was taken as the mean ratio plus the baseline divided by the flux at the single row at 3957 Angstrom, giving 2.1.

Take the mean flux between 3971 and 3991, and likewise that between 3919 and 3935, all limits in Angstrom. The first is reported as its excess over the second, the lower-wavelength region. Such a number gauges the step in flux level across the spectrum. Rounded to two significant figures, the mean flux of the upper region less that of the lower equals 2.2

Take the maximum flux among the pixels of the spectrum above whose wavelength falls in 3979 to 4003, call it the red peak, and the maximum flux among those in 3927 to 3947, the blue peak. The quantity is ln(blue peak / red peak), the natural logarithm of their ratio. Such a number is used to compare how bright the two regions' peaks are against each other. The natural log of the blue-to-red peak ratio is -0.21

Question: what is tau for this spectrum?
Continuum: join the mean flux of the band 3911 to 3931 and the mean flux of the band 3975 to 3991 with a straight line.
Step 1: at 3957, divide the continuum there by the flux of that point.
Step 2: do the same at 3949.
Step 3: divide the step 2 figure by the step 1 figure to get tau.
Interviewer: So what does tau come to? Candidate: 1.0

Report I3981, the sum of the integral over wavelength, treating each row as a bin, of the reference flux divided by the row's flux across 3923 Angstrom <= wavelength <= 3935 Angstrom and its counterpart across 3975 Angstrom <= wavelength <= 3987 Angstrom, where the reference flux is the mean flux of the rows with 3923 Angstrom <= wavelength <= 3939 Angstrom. 20.2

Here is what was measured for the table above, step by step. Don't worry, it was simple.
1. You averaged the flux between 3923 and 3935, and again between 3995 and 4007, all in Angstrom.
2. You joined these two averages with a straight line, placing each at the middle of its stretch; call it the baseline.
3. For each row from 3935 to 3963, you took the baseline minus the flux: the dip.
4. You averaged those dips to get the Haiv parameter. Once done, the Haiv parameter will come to -1.1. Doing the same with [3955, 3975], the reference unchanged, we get 1.1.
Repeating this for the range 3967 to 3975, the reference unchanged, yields 3.0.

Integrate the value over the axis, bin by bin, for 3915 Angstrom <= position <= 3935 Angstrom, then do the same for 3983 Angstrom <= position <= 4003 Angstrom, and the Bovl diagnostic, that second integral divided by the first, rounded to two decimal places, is 1.48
